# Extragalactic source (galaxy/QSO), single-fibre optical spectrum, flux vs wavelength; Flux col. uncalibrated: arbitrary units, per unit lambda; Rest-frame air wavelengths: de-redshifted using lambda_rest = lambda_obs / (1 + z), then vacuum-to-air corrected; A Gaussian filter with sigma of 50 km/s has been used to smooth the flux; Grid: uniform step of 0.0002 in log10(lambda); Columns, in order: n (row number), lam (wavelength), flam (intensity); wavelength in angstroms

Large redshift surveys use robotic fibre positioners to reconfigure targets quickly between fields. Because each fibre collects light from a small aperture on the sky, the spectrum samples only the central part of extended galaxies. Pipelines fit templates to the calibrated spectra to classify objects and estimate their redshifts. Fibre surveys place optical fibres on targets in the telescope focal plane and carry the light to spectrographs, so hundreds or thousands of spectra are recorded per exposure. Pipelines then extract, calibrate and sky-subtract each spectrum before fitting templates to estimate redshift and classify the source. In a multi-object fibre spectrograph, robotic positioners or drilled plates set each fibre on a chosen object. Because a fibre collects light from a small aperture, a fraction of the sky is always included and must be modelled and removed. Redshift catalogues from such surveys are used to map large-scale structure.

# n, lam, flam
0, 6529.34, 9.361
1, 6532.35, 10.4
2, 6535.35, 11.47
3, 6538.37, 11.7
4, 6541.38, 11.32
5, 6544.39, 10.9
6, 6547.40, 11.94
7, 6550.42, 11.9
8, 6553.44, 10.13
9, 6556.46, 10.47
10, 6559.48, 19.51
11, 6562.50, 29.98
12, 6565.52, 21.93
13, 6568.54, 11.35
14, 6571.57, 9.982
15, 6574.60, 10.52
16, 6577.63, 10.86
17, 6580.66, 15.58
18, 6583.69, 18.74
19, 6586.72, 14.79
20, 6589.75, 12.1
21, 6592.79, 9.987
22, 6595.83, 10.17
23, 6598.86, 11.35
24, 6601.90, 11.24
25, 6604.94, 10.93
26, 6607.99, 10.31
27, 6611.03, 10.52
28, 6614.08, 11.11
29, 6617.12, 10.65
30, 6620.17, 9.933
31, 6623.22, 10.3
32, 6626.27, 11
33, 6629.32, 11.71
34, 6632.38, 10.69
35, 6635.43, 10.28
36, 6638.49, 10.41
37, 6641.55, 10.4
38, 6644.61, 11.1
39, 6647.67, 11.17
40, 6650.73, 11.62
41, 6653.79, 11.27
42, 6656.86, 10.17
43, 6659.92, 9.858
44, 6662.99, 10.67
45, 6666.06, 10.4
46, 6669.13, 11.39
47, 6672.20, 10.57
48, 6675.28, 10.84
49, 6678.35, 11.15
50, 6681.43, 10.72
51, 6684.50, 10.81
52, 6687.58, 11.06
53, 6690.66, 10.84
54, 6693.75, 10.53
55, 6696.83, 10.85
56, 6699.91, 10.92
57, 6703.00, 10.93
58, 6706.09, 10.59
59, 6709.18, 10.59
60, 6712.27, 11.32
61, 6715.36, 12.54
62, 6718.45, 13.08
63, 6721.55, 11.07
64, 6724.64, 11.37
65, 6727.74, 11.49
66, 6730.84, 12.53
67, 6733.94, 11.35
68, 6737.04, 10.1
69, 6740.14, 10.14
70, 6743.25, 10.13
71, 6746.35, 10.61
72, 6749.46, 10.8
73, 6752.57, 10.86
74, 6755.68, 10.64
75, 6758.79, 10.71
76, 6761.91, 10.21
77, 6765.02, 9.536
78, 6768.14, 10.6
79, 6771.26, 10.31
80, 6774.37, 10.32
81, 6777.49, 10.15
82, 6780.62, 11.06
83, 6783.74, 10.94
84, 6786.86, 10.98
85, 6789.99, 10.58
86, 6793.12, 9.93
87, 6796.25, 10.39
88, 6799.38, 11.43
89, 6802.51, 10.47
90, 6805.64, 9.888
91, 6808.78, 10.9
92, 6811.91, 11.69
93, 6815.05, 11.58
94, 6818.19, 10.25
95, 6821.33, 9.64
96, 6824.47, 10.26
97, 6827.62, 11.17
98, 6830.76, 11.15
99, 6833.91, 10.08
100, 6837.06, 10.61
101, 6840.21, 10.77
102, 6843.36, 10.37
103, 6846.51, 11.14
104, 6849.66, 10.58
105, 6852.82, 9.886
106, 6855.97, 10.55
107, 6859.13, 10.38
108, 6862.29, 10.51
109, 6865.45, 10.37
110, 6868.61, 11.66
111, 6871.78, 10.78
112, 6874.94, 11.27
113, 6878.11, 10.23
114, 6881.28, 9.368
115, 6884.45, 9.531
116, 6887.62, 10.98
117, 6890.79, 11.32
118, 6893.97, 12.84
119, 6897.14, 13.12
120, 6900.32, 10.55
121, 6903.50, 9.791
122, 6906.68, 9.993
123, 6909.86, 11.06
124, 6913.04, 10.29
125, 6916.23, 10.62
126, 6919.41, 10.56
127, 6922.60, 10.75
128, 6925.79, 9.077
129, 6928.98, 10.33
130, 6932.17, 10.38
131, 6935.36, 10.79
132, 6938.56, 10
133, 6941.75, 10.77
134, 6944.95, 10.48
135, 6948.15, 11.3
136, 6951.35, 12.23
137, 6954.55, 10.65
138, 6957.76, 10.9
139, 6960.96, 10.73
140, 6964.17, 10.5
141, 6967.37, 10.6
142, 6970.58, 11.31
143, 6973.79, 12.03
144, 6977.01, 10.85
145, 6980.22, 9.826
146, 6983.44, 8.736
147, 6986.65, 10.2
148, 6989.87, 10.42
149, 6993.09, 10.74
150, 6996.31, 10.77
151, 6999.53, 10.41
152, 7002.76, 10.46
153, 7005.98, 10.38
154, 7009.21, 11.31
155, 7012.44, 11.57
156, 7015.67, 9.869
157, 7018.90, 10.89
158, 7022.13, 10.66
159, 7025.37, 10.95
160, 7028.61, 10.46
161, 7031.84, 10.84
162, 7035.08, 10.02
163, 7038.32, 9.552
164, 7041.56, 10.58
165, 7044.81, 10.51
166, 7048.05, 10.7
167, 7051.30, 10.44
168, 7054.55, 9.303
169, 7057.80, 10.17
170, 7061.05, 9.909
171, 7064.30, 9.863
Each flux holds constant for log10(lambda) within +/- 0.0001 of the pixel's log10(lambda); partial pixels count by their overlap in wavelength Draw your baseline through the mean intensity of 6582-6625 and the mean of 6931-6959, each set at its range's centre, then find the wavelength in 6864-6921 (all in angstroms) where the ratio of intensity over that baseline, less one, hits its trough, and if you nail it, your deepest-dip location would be 6881.28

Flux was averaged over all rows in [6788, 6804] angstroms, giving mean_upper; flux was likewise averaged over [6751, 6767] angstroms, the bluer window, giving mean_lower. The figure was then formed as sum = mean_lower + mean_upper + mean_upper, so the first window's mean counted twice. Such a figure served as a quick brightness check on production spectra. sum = 31.5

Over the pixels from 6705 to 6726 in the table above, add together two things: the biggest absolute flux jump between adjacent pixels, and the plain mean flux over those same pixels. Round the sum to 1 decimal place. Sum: 13.5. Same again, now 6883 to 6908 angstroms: 13.6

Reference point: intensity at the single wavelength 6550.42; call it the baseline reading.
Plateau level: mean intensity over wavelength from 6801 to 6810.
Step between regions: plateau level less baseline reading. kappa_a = -1.5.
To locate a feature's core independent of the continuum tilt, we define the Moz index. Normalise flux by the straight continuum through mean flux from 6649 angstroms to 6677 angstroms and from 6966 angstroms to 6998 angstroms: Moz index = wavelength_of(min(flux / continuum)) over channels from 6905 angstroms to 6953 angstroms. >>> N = 6925.79 angstroms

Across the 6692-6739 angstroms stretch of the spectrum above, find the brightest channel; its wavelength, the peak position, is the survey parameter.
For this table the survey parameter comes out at 6718.45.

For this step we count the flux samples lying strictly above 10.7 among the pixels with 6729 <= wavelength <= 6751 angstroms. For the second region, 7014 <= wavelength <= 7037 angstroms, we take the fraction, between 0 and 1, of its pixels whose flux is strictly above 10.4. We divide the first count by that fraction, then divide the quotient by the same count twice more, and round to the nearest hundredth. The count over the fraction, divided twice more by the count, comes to 0.47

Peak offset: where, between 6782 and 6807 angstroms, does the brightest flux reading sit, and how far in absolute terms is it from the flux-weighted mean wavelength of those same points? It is 4.8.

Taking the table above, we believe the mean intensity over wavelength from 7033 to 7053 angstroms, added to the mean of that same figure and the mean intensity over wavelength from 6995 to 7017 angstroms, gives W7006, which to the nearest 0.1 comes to 20.8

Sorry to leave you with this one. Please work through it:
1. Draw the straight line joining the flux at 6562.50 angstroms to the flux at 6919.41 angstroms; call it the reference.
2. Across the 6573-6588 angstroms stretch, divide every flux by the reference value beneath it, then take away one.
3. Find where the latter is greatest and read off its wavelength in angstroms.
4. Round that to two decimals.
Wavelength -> 6583.69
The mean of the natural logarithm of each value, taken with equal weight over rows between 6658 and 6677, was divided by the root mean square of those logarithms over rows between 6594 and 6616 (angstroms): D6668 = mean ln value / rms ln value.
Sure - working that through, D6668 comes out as 0.993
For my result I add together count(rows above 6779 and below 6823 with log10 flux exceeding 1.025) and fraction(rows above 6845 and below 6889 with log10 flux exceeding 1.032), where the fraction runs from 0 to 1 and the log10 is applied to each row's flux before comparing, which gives 7.4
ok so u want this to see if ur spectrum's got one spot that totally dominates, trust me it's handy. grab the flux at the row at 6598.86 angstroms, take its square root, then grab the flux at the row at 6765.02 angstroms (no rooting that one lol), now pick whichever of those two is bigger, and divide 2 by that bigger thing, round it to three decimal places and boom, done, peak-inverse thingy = 0.210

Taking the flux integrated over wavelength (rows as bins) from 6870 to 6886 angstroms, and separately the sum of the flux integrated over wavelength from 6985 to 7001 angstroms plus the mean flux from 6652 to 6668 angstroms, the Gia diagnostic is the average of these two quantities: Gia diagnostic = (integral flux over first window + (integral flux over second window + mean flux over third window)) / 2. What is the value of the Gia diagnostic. 171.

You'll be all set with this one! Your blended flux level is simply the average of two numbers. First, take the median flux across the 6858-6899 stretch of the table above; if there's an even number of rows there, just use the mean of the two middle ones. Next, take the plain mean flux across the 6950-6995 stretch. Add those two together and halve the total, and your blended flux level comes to 10.7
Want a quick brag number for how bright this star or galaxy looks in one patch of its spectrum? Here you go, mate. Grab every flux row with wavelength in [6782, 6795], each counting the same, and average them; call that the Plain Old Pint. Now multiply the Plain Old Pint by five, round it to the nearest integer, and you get 53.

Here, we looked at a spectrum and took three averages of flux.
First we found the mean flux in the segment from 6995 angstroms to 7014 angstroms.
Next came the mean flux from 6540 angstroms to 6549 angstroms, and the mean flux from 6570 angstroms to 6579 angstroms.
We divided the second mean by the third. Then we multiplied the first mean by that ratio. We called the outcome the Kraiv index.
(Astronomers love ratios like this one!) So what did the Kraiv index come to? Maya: 11.8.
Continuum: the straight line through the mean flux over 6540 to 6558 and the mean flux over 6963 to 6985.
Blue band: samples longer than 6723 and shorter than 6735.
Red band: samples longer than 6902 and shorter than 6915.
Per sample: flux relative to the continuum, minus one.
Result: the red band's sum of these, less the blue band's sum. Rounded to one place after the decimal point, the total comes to -0.4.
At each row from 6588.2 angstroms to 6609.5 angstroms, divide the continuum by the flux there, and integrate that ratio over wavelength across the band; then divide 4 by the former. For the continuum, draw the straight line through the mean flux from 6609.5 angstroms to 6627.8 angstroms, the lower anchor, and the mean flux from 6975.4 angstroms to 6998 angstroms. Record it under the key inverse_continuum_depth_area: 0.192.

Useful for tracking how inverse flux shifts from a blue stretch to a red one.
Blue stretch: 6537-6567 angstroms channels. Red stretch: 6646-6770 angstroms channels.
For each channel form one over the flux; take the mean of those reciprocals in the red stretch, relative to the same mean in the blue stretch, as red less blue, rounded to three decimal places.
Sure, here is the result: 0.016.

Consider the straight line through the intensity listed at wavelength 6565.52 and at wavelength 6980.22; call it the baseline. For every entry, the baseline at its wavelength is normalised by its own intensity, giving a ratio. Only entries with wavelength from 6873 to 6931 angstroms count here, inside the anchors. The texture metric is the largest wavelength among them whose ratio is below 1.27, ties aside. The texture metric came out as 6928.98 angstroms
